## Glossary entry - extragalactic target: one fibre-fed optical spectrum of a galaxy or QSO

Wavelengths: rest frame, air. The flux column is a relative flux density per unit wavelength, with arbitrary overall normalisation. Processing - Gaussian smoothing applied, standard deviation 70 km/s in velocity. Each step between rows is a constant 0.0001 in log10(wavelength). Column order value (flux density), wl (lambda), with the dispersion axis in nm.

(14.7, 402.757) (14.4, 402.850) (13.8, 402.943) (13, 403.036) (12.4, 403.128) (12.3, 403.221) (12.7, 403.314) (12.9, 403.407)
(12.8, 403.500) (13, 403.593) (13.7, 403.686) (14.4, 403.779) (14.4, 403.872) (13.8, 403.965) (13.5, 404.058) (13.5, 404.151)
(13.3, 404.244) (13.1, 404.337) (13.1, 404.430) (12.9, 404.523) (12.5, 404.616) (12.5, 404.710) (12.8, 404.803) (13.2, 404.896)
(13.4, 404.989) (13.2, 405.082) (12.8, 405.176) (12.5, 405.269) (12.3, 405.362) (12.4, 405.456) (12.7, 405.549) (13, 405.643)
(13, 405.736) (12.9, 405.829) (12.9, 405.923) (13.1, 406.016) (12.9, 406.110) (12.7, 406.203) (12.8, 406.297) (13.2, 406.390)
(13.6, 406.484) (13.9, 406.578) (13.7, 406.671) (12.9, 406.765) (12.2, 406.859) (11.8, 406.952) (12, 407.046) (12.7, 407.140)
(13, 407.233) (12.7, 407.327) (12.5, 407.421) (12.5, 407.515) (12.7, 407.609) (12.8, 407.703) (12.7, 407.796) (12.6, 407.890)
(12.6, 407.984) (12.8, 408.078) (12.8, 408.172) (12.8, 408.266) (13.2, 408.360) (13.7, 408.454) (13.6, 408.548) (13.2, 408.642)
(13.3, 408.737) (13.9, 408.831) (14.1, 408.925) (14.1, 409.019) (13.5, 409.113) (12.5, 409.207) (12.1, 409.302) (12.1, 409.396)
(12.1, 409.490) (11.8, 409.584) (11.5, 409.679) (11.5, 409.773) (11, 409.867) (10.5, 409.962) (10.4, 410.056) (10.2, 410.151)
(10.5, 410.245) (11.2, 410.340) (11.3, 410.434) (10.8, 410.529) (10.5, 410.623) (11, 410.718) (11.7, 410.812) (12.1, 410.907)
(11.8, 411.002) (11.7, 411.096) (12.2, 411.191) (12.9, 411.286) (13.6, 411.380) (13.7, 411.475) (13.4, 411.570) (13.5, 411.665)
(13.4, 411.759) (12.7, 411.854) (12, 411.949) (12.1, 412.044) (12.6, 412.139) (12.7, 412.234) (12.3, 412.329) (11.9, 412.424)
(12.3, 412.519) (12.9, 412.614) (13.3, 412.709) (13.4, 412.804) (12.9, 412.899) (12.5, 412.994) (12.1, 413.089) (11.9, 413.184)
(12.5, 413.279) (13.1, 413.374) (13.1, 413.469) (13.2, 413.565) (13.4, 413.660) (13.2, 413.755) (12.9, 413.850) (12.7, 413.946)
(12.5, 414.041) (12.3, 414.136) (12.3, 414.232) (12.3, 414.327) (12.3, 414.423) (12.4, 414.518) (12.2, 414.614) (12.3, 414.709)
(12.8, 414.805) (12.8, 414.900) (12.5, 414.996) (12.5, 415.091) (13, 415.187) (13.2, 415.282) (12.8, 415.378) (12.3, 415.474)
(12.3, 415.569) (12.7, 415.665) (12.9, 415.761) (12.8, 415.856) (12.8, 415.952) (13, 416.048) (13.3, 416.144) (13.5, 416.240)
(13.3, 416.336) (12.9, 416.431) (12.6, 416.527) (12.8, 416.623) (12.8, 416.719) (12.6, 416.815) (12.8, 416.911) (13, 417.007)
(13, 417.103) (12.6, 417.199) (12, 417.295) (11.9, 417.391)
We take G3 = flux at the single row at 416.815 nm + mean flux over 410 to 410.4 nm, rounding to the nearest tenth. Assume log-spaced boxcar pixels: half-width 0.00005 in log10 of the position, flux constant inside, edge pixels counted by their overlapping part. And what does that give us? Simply 23.2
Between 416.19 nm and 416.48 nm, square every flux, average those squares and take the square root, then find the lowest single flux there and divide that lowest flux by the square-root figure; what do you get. 0.975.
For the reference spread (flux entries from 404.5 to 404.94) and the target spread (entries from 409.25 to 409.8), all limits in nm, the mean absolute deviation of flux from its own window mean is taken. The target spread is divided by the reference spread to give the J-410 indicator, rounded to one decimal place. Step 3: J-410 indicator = 1.1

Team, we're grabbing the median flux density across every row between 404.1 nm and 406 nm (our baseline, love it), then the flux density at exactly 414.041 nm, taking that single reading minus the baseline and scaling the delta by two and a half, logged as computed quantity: -1.0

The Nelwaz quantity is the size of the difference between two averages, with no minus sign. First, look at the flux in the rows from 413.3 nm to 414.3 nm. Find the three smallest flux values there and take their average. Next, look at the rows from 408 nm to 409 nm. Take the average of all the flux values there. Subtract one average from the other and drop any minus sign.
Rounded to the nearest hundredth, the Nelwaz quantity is 0.97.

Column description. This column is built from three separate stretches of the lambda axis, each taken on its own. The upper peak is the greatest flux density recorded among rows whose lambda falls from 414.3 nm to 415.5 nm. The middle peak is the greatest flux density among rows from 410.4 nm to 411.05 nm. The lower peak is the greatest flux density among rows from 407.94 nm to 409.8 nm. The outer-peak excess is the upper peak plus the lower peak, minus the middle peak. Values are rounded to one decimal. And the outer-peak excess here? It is 15.2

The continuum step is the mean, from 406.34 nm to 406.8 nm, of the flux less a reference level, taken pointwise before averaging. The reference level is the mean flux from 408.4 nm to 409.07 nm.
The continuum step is -0.2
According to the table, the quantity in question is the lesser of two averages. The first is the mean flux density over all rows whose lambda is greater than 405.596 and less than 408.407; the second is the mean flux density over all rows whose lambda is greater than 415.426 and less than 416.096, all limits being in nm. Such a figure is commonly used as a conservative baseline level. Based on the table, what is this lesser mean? 12.7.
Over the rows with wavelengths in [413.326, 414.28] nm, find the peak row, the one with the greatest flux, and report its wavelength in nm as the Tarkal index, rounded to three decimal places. 413.660 nm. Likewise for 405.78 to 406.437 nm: 406.390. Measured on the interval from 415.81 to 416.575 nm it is 416.240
